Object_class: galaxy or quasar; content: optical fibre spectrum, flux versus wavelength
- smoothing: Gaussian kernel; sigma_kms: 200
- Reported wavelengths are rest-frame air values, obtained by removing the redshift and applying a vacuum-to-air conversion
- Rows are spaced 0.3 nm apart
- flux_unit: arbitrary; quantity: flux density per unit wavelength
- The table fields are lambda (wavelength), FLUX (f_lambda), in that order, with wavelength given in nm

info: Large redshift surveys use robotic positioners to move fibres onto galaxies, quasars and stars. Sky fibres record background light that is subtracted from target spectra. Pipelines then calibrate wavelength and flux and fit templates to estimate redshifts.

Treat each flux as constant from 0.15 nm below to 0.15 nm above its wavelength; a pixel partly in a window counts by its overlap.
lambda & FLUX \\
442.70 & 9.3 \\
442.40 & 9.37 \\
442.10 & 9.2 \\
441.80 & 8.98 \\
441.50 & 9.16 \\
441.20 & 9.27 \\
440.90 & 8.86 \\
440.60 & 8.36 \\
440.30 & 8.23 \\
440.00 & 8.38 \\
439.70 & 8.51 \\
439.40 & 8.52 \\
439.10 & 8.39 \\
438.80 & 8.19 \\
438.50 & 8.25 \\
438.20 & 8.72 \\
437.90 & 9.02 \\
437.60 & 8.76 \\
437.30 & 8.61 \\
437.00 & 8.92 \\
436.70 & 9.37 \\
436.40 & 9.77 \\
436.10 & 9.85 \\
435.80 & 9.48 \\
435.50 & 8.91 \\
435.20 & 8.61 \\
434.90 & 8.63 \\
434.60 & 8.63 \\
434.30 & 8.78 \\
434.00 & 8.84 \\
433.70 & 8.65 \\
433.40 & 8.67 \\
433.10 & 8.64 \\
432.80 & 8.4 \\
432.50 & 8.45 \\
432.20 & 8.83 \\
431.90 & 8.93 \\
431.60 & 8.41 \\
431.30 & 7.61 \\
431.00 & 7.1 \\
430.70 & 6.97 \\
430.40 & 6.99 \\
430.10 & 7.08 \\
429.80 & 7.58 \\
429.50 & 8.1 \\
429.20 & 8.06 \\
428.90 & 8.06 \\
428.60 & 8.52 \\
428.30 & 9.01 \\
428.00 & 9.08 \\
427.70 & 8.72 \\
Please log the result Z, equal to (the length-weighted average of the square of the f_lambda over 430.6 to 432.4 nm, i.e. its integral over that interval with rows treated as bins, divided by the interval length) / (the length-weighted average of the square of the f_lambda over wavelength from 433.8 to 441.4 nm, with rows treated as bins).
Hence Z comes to 0.84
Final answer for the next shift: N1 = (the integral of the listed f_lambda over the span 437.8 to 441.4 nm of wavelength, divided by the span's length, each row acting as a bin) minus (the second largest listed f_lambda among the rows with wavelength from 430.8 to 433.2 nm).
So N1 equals -0.3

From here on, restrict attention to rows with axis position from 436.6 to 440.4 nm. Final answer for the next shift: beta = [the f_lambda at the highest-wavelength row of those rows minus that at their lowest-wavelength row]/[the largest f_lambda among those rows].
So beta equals -0.12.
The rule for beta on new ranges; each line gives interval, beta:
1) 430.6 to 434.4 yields 0.20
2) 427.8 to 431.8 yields -0.07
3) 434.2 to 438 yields 0.02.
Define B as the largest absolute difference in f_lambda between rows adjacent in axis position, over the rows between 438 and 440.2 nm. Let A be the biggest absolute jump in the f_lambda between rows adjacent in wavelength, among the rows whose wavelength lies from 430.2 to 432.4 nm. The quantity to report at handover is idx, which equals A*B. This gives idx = 0.38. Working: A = 0.80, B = 0.47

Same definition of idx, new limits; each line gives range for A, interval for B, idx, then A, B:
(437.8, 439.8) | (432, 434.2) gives 0.18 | 0.47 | 0.38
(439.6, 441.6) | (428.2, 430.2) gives 0.26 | 0.50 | 0.52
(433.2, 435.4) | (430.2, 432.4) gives 0.15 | 0.19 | 0.80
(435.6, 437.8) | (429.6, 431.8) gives 0.36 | 0.45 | 0.80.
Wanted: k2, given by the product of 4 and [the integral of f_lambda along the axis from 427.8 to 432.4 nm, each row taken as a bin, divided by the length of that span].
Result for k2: 32.1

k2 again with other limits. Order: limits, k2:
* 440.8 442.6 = 36.6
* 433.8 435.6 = 34.9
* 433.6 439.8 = 35.3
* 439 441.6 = 34.5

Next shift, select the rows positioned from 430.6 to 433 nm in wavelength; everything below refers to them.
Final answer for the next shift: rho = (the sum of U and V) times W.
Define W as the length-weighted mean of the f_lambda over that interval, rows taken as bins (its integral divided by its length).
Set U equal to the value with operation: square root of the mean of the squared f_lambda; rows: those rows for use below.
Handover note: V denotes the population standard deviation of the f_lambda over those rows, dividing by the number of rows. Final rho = 72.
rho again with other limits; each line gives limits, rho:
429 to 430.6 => 61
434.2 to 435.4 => 76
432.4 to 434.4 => 76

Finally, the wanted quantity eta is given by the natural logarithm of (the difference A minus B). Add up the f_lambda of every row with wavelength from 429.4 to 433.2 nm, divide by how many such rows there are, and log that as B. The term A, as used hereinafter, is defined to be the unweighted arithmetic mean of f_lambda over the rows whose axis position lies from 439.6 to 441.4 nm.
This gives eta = -0.40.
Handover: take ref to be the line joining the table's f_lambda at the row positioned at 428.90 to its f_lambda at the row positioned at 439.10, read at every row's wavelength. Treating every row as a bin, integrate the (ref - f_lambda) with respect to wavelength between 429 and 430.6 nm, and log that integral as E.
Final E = 0.8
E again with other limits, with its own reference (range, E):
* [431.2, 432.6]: -0.4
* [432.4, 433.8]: -0.5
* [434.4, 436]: -1.0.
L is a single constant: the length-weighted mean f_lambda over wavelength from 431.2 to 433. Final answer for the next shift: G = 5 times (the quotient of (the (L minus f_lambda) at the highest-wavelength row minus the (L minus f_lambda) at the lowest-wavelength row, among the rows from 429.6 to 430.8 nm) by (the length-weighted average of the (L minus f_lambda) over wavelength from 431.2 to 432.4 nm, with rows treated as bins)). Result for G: -234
